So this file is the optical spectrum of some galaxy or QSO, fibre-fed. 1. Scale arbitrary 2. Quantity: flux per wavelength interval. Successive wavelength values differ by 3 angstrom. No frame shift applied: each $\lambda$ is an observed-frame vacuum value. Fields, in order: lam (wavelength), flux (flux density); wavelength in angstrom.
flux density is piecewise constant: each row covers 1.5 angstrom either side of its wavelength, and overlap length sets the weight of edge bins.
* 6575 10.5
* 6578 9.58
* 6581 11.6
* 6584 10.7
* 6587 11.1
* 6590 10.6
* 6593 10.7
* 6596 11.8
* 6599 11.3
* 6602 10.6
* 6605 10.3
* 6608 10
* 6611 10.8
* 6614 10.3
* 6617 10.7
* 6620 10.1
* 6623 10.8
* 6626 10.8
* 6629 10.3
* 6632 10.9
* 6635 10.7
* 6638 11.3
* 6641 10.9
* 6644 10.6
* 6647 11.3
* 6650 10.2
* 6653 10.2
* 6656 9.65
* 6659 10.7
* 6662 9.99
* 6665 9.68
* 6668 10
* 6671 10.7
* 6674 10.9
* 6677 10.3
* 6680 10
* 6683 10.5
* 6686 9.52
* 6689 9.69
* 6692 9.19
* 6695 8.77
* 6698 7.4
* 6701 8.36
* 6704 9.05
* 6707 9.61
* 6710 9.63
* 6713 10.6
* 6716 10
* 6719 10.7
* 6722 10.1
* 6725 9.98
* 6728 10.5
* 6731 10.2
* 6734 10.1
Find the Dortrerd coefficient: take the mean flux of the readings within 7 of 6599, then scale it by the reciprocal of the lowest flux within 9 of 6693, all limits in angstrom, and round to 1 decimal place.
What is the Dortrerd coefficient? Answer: 1.5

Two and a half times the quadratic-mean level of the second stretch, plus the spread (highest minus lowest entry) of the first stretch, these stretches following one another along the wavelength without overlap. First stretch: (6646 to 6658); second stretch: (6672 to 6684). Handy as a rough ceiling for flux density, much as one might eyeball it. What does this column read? 27.7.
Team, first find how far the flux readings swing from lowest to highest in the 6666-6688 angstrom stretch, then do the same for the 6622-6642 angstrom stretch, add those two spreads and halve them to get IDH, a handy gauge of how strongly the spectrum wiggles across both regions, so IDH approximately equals 1.19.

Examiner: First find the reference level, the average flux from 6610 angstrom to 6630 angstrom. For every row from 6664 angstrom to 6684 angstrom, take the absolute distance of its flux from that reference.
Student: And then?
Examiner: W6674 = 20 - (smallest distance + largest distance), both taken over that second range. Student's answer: 19.1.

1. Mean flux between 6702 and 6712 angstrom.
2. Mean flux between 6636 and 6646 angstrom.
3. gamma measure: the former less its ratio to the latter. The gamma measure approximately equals 8.57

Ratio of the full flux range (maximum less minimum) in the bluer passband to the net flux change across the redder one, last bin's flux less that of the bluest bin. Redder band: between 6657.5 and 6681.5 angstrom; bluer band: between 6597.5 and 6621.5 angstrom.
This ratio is -1.9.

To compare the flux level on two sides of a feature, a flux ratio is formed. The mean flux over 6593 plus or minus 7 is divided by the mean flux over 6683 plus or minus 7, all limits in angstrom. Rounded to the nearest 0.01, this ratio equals 1.11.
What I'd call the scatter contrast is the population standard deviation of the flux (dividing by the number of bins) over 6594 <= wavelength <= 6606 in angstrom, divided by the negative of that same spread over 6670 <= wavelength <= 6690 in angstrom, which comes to -1.2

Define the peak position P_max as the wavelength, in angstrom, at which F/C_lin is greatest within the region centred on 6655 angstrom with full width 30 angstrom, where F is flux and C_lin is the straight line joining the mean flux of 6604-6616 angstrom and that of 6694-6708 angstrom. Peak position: 6647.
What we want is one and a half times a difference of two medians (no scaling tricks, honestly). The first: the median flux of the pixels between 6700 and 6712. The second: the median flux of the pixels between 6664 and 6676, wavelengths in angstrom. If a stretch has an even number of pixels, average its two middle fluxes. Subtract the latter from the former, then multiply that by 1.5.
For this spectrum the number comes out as -1.53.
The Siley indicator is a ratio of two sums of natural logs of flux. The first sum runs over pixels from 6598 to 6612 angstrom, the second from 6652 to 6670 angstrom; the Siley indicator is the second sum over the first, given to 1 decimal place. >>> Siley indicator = 1.2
